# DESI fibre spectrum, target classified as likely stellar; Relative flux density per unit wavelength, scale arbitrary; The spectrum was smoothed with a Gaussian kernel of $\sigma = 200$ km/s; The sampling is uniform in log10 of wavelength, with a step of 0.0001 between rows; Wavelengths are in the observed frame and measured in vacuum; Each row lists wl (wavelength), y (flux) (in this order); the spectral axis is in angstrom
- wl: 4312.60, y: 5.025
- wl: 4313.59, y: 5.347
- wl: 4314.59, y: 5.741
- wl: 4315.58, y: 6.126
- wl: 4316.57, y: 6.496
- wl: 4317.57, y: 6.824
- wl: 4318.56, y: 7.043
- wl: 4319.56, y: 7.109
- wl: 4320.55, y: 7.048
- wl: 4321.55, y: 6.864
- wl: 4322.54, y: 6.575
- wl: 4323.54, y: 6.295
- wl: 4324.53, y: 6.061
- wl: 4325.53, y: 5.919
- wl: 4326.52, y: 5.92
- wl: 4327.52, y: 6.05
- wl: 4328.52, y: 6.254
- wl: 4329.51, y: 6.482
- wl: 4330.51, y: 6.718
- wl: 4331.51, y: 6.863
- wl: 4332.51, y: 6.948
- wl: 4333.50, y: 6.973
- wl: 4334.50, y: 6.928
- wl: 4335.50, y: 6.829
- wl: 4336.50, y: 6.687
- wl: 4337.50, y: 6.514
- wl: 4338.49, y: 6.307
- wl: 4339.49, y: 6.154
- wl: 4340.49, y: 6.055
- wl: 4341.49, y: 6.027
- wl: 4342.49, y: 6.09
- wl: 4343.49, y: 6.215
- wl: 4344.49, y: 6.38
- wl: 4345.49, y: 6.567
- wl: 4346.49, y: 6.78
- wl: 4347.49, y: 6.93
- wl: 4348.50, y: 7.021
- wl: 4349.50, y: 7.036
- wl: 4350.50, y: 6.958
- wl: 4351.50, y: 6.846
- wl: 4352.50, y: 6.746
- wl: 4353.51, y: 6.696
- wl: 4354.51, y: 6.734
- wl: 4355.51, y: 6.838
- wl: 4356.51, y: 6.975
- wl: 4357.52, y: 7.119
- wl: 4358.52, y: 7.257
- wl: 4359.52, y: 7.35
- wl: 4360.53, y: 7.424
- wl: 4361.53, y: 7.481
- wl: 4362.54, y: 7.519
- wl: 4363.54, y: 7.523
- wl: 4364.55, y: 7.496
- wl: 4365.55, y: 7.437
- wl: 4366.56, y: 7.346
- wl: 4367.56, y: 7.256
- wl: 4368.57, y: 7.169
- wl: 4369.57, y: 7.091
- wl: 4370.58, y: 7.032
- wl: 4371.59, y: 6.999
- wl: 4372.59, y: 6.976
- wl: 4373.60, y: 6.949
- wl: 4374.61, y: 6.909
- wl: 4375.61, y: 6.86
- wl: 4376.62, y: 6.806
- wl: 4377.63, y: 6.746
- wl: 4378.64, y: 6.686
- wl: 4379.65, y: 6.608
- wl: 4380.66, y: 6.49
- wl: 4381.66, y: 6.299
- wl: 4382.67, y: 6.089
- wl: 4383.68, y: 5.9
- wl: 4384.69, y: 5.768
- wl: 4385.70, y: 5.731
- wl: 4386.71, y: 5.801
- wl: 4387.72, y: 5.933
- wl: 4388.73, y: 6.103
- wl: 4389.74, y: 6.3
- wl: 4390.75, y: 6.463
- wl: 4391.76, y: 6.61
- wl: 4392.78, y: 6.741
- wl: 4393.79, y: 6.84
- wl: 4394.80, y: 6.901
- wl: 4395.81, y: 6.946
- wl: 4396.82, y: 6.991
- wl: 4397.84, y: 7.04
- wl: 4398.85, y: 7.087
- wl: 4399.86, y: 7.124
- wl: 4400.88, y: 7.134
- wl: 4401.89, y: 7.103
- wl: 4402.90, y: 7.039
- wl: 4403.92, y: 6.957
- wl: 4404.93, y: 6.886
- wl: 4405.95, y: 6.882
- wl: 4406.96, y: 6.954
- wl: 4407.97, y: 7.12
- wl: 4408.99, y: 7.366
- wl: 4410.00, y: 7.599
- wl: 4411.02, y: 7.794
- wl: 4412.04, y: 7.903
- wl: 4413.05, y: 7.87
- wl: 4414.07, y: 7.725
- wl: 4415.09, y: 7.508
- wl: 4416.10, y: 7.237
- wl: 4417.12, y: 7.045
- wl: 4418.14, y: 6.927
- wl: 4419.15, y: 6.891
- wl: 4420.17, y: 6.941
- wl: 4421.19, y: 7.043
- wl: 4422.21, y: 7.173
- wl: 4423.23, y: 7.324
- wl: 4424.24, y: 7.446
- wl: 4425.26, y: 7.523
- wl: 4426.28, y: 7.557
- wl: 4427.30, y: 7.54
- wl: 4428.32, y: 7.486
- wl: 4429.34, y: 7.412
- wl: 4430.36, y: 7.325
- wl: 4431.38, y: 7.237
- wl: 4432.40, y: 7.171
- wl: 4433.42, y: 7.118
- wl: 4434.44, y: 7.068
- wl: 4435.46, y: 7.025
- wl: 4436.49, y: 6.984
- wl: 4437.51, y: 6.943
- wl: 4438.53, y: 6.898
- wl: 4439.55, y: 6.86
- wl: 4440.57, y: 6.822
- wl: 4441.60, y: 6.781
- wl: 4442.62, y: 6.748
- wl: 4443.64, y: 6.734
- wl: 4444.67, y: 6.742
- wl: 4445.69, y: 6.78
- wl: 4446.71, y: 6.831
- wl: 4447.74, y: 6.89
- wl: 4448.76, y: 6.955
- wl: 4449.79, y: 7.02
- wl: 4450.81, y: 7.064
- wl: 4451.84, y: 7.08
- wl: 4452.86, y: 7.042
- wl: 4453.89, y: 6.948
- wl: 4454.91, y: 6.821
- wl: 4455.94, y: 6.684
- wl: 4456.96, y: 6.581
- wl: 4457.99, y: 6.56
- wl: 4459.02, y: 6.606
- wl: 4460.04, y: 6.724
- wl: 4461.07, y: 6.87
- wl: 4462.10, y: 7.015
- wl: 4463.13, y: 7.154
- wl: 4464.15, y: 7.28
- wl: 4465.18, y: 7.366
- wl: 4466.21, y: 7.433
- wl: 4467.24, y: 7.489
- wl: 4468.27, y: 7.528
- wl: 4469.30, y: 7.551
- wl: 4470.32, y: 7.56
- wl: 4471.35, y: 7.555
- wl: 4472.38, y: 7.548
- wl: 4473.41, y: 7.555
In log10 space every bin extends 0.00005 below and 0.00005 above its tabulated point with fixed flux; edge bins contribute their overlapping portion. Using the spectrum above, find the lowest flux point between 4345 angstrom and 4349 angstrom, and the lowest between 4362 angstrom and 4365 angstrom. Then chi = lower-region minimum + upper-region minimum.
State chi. 14.1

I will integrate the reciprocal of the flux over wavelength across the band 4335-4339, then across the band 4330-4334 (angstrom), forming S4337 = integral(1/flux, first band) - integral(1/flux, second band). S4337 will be 0.027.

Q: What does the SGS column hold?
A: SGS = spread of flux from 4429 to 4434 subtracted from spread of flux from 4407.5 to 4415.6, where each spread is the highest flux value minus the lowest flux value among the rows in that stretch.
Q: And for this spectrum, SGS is 0.49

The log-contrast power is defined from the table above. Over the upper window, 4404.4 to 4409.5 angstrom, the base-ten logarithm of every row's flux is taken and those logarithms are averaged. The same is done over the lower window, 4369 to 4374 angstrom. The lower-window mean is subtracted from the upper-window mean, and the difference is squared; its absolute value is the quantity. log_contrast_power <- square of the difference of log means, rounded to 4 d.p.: 0.0000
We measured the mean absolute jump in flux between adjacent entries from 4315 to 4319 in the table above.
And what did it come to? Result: 0.31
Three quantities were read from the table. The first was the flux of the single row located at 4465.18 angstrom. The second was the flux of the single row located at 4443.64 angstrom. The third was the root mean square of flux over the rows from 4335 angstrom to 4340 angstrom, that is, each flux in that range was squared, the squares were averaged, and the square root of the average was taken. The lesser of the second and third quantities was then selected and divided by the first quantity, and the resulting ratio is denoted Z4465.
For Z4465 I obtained 0.88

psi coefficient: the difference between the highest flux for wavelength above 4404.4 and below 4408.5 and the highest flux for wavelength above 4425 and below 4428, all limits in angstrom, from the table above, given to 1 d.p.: -0.4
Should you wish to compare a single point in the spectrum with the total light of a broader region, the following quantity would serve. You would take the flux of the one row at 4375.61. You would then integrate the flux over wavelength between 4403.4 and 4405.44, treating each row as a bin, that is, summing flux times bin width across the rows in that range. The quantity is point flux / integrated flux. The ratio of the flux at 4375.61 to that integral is 0.49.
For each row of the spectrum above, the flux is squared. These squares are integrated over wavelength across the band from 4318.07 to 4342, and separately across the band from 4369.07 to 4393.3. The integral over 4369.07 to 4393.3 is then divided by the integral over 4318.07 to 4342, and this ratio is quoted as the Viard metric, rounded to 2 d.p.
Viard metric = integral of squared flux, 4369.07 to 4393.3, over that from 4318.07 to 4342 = 1.00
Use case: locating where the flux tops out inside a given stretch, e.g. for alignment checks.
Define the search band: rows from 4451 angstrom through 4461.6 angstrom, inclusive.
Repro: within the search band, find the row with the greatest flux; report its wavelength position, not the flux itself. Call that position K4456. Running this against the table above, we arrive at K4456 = 4451.84 angstrom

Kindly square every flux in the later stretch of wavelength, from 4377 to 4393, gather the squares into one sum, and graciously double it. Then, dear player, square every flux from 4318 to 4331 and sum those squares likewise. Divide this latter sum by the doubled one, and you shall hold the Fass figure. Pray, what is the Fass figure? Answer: 0.4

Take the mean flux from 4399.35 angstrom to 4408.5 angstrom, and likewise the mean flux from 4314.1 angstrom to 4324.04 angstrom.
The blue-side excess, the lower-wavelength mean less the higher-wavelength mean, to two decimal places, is -0.41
